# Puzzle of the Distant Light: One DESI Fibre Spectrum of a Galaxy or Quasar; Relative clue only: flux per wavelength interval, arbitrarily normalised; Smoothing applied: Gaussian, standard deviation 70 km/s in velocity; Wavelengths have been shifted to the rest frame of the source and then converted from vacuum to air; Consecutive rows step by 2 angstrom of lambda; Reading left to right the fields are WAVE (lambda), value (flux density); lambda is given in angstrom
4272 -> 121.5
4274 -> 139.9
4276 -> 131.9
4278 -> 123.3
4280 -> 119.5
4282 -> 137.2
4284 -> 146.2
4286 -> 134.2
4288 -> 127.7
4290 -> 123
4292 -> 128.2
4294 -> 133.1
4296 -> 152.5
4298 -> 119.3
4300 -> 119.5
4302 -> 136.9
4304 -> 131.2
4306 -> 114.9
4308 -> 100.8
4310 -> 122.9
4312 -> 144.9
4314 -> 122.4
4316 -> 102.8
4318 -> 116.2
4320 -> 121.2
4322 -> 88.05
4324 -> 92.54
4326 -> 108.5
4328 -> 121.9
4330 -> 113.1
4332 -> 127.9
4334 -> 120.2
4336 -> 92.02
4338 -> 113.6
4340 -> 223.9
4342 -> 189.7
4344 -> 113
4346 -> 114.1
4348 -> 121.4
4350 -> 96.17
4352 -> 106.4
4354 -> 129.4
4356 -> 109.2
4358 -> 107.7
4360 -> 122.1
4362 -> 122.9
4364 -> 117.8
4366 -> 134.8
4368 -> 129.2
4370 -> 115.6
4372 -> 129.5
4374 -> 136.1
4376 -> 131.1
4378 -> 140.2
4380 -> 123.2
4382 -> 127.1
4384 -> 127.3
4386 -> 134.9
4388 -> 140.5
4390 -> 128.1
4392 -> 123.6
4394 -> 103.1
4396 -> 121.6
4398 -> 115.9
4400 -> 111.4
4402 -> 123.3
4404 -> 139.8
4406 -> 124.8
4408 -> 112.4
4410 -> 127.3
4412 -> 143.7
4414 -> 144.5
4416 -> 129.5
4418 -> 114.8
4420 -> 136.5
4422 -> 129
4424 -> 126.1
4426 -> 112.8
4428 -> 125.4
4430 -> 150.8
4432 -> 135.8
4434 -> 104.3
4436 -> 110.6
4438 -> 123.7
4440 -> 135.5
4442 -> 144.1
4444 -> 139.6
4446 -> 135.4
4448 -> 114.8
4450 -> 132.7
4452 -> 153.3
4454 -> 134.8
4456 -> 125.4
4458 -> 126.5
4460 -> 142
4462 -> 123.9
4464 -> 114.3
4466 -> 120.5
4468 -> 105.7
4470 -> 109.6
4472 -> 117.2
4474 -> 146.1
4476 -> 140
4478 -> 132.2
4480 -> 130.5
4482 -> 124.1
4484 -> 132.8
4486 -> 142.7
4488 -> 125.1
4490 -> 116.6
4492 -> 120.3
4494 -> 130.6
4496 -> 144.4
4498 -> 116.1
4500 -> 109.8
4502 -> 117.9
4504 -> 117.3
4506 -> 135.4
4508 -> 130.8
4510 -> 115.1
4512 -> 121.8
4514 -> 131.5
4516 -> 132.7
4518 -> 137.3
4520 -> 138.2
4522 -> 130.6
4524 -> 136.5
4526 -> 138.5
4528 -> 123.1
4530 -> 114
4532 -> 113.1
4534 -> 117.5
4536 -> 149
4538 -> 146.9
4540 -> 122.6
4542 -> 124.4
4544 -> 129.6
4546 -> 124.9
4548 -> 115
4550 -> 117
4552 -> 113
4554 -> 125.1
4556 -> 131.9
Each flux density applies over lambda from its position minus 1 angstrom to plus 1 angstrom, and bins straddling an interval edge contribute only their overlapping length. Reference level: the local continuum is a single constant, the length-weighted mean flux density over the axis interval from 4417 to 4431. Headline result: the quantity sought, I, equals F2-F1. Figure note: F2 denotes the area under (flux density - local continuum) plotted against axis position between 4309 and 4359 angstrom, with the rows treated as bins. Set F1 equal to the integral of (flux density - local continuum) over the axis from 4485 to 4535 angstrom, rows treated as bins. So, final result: -275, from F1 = -82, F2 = -357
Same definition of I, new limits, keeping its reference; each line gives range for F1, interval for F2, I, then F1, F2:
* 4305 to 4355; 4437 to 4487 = 459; -360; 99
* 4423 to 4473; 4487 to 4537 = -3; -66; -69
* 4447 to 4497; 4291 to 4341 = -275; 16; -259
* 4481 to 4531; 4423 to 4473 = -37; -29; -66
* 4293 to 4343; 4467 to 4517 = 33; -136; -103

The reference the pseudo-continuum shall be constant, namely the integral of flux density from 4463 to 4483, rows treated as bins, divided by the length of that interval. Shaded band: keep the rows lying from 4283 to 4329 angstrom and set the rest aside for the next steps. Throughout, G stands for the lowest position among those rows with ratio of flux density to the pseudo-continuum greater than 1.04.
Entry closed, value 4284 angstrom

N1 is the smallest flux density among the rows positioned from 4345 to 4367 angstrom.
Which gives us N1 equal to 96.17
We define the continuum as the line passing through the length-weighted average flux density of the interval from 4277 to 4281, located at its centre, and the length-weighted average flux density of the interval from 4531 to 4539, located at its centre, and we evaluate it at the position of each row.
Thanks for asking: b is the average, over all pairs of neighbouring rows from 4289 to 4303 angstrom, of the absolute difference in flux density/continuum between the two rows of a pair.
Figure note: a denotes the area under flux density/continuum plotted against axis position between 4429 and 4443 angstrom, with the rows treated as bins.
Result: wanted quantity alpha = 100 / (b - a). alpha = -7.1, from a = 14.2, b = 0.109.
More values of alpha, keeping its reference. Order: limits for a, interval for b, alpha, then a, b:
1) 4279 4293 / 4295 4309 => -6.7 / 15.1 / 0.119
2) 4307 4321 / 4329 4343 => -7.5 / 13.5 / 0.292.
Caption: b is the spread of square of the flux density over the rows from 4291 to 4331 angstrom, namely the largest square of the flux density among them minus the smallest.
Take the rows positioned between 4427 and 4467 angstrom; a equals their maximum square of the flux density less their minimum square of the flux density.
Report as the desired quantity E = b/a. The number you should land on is 1.2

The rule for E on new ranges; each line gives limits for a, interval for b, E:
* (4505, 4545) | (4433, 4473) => 1.3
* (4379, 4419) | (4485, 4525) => 0.9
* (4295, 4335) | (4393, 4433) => 0.8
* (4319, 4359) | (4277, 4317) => 0.3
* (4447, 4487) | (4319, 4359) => 3.4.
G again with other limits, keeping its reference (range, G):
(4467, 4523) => 4474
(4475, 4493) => 4476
